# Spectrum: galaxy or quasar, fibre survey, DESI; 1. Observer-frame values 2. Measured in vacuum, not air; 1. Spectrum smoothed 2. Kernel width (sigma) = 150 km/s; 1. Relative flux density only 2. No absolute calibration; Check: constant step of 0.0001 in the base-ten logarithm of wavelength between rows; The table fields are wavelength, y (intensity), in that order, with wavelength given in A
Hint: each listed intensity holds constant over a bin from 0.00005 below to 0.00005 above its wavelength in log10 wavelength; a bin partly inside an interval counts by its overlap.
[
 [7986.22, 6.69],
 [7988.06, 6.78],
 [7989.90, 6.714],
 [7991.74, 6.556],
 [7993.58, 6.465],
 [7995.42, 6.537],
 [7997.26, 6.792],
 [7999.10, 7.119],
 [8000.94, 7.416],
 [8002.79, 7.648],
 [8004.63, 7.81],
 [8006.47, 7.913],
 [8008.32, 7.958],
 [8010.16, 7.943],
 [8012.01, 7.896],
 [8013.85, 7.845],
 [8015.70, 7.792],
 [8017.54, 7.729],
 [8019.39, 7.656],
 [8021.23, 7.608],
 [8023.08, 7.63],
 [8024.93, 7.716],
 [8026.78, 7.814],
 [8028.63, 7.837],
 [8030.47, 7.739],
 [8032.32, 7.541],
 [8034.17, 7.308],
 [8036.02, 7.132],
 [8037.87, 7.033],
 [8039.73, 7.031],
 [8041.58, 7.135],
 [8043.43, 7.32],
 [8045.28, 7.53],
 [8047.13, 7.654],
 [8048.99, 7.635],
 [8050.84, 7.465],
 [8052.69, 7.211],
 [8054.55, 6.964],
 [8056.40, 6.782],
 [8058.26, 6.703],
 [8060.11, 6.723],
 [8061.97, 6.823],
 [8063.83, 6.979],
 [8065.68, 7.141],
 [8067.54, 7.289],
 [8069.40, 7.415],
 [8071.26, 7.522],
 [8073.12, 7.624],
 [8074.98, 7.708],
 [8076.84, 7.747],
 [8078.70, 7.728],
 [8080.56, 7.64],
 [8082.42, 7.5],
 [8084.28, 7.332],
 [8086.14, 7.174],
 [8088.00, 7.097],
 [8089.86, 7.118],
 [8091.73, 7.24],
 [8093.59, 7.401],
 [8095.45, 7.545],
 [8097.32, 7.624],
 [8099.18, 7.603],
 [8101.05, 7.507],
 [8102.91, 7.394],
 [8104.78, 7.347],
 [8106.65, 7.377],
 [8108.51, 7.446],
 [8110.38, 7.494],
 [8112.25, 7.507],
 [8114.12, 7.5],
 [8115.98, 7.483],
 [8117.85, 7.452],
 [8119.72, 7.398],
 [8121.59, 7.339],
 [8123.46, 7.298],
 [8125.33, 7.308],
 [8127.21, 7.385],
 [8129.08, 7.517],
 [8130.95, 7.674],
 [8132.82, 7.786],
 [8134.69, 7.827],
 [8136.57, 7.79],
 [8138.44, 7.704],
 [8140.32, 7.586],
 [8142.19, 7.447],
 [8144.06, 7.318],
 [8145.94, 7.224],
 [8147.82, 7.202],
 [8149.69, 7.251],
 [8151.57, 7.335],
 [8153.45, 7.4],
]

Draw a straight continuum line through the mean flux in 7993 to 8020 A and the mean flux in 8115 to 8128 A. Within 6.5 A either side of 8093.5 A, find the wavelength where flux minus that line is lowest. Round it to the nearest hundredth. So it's 8088.00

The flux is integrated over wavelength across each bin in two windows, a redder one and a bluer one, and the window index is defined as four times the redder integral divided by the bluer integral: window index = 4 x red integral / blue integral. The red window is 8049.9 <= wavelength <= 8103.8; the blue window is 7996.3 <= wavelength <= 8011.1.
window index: 14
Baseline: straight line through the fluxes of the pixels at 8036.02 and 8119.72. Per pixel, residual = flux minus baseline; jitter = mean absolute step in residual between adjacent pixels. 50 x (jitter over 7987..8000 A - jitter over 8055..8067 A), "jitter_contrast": 3.1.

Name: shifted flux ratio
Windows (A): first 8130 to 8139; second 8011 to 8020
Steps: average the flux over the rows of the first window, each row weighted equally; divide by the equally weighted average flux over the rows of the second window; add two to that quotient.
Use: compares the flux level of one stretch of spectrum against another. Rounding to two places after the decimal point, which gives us 3.00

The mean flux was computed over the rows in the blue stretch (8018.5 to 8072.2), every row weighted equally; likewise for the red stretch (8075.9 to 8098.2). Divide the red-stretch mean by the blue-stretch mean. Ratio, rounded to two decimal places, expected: 1.01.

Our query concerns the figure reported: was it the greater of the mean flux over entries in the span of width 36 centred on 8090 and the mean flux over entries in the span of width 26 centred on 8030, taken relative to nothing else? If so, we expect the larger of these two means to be 7.49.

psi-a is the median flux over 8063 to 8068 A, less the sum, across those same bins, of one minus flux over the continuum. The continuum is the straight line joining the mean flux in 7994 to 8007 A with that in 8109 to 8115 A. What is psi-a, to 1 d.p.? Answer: 7.0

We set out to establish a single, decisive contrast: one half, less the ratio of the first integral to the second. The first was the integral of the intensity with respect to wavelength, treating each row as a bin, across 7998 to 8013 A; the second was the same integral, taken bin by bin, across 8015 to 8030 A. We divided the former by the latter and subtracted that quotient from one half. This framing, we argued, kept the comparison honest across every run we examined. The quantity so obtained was -0.50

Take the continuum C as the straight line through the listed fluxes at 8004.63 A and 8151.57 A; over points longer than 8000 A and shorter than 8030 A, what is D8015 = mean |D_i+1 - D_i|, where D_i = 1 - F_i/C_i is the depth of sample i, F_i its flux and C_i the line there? 0.0096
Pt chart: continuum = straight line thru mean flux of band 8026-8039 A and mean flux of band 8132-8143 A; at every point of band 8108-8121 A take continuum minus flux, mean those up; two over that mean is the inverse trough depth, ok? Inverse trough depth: 11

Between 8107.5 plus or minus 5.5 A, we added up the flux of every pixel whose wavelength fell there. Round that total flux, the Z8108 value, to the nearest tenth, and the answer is 44.6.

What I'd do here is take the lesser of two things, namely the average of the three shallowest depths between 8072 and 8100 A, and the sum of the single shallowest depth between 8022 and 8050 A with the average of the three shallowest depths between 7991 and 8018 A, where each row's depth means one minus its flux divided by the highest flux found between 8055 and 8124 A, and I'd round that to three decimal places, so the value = -0.036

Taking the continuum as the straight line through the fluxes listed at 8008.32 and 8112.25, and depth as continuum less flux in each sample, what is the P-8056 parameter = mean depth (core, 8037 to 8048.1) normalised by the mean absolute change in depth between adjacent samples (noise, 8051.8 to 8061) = 4.1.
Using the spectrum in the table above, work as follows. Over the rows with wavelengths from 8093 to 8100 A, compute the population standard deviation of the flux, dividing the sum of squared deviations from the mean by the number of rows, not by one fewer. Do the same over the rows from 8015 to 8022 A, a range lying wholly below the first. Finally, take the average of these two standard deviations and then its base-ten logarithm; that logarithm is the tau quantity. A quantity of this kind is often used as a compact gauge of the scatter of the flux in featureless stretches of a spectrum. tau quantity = -1.10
